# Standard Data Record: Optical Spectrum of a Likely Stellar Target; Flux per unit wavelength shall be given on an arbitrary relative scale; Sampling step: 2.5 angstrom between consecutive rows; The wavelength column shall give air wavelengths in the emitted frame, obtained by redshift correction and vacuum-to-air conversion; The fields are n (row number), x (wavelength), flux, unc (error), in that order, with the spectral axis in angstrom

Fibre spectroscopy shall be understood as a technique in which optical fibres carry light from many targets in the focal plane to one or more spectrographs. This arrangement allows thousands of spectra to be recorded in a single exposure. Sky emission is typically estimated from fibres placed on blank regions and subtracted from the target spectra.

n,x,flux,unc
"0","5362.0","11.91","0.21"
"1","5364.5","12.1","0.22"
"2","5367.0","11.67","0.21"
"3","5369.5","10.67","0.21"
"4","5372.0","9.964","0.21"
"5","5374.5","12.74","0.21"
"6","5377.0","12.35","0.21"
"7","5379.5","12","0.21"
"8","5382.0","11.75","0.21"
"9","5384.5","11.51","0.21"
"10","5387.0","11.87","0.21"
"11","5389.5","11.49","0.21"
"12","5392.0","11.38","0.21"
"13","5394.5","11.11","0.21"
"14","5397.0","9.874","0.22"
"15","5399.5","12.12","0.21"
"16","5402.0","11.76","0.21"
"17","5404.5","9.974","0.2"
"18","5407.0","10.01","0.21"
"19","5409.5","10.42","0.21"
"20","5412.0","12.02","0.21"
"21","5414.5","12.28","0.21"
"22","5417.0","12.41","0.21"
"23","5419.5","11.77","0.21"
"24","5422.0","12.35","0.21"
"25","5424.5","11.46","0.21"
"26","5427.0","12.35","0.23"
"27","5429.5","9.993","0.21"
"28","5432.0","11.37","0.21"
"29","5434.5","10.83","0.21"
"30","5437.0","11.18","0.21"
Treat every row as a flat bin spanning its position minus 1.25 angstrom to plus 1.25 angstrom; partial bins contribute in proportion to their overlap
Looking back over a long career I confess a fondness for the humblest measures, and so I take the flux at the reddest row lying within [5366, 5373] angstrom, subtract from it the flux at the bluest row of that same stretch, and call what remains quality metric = -1.7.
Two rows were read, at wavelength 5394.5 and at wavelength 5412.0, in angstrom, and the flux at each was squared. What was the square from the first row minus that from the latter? -21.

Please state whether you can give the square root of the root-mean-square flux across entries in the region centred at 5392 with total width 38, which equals 3.37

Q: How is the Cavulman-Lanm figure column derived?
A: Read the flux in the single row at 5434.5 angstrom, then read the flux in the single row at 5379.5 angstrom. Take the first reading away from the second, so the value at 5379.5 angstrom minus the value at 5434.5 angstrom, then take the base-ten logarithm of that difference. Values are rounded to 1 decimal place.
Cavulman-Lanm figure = 0.1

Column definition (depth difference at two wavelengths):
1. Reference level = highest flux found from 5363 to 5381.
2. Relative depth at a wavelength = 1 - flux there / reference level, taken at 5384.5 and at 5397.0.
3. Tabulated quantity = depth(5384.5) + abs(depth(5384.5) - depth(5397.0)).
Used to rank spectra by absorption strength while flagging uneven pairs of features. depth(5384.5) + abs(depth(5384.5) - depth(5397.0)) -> 0.22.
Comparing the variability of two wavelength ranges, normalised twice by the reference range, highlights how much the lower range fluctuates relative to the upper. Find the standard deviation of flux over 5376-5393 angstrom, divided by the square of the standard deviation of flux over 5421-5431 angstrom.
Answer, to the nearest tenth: 0.3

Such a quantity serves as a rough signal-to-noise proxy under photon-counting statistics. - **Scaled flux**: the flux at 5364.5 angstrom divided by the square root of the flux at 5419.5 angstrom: 3.53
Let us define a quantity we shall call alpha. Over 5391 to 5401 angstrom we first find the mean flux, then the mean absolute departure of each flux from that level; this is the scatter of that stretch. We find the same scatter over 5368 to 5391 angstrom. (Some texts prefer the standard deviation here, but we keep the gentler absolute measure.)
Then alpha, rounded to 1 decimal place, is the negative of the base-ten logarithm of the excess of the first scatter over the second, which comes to 1.7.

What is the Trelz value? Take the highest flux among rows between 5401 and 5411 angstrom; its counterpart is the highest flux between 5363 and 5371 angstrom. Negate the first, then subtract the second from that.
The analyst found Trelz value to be -23.9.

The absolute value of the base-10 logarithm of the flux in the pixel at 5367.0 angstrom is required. 1.07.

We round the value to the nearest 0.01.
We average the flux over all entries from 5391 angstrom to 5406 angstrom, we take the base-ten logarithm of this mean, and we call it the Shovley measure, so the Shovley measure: 1.04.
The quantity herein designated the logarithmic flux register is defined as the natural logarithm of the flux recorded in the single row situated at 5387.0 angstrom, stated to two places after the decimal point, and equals 2.47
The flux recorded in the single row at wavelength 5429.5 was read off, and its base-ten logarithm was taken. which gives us 1.00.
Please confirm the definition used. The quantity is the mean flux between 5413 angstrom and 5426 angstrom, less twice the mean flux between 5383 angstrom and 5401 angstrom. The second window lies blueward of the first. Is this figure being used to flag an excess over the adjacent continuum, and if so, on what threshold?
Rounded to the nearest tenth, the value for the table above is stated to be -10.6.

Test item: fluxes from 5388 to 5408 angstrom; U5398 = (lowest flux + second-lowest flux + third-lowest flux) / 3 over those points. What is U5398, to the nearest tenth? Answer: 10.0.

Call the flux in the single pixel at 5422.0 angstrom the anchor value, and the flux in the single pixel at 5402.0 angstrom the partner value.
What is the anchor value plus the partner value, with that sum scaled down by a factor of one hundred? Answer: 0.241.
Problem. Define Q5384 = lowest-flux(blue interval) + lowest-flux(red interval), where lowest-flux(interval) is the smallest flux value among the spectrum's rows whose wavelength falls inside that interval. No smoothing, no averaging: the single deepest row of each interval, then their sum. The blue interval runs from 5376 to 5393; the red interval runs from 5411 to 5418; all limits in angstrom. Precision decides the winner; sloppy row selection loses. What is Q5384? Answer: 23.4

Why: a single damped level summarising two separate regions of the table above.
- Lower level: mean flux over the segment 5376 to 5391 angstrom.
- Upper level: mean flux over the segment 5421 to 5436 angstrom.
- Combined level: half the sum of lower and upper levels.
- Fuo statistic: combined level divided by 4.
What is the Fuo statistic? 2.90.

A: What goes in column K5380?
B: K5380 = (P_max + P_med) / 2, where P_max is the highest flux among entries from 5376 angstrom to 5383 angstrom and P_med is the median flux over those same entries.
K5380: 12.2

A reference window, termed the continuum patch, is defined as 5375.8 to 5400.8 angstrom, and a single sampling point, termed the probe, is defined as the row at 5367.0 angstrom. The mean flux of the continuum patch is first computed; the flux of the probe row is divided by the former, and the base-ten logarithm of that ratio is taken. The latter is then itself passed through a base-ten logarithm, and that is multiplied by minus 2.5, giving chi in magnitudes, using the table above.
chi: 5.8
